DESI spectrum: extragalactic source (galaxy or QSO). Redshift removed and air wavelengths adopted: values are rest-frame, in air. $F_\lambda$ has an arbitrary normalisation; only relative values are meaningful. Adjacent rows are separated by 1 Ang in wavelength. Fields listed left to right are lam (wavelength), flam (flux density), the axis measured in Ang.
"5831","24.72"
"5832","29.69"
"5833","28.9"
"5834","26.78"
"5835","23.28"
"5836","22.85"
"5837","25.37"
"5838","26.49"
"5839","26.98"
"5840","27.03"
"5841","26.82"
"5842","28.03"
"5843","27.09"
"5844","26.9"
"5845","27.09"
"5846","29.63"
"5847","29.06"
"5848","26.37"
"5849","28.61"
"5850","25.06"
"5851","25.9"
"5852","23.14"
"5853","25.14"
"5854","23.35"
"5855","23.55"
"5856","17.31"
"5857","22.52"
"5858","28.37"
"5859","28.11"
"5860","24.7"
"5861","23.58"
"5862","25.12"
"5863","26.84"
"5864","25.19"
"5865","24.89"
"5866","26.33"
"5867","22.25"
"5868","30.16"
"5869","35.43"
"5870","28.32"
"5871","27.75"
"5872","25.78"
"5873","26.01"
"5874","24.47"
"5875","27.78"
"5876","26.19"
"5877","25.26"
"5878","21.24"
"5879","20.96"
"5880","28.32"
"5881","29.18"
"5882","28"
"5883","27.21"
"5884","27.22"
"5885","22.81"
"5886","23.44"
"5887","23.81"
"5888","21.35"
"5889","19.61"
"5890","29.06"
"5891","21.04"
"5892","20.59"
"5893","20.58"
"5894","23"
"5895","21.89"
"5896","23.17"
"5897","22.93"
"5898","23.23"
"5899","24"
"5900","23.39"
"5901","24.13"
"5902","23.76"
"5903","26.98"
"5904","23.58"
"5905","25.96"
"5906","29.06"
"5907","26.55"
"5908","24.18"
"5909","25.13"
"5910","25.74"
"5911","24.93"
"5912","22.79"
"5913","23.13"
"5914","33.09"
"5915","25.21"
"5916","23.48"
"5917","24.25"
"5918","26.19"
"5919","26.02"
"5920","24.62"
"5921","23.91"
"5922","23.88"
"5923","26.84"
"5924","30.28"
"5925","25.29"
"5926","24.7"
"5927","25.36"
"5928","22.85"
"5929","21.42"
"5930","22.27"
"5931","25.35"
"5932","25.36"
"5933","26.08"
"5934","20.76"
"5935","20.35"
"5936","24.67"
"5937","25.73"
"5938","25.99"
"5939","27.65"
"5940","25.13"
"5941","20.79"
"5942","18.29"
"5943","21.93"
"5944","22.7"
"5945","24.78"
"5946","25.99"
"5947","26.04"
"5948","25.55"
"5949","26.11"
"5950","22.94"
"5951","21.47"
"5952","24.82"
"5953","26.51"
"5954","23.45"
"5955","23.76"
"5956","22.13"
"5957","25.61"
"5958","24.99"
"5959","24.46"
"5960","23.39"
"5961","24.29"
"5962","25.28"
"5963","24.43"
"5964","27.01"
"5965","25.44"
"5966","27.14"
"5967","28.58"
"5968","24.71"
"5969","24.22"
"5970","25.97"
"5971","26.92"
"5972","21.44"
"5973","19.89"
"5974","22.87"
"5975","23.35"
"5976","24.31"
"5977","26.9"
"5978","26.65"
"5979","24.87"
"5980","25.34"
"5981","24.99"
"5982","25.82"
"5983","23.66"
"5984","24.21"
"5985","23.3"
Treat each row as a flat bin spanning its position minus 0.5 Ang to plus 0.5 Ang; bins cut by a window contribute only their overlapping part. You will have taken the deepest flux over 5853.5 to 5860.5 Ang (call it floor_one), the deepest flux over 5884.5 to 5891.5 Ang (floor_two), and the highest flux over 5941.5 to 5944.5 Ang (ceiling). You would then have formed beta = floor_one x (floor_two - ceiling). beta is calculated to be -53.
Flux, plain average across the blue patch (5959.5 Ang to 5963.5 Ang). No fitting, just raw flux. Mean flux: 24.3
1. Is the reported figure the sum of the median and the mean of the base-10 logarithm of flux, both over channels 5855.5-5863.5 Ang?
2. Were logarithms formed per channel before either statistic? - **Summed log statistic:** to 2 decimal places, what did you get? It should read 2.78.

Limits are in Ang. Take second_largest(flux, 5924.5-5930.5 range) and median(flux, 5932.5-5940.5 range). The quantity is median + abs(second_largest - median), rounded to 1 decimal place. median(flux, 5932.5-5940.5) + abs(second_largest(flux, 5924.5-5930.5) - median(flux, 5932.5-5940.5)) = 25.6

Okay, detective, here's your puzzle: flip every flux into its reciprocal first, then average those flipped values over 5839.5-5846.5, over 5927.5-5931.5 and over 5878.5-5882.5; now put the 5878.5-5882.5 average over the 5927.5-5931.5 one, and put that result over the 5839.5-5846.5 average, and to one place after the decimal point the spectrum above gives 24.1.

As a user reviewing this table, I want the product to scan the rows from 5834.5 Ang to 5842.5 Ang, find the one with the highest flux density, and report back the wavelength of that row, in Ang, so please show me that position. 5842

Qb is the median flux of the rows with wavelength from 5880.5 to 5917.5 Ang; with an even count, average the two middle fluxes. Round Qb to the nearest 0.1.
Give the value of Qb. 23.8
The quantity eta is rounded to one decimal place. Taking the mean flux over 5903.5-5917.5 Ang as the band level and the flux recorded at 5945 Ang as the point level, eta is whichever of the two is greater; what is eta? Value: 25.5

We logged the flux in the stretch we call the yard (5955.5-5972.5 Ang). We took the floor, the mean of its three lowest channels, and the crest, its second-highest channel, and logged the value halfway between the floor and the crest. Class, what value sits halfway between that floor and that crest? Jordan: 24.7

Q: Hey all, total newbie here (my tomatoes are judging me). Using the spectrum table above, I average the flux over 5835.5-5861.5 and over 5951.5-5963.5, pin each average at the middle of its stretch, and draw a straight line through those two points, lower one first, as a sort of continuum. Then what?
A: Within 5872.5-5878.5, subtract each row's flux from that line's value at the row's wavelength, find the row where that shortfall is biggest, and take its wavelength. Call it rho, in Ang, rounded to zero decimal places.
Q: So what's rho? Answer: 5878 Ang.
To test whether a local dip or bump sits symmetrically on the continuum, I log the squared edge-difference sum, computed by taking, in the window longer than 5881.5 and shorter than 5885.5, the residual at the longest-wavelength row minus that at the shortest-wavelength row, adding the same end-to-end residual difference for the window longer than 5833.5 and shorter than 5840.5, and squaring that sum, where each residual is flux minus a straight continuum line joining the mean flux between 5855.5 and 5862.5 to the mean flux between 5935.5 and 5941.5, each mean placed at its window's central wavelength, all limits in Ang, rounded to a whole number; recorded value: 25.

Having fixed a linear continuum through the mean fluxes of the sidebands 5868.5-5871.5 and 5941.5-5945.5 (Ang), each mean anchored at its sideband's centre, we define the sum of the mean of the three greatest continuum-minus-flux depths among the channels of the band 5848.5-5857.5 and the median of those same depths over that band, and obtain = 20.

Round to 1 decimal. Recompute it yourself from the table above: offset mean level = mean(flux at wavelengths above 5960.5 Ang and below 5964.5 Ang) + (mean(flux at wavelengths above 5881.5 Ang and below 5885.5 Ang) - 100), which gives -48.4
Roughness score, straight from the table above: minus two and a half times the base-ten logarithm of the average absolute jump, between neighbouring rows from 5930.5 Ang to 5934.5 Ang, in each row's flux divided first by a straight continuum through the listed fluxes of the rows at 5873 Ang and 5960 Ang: 2.69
